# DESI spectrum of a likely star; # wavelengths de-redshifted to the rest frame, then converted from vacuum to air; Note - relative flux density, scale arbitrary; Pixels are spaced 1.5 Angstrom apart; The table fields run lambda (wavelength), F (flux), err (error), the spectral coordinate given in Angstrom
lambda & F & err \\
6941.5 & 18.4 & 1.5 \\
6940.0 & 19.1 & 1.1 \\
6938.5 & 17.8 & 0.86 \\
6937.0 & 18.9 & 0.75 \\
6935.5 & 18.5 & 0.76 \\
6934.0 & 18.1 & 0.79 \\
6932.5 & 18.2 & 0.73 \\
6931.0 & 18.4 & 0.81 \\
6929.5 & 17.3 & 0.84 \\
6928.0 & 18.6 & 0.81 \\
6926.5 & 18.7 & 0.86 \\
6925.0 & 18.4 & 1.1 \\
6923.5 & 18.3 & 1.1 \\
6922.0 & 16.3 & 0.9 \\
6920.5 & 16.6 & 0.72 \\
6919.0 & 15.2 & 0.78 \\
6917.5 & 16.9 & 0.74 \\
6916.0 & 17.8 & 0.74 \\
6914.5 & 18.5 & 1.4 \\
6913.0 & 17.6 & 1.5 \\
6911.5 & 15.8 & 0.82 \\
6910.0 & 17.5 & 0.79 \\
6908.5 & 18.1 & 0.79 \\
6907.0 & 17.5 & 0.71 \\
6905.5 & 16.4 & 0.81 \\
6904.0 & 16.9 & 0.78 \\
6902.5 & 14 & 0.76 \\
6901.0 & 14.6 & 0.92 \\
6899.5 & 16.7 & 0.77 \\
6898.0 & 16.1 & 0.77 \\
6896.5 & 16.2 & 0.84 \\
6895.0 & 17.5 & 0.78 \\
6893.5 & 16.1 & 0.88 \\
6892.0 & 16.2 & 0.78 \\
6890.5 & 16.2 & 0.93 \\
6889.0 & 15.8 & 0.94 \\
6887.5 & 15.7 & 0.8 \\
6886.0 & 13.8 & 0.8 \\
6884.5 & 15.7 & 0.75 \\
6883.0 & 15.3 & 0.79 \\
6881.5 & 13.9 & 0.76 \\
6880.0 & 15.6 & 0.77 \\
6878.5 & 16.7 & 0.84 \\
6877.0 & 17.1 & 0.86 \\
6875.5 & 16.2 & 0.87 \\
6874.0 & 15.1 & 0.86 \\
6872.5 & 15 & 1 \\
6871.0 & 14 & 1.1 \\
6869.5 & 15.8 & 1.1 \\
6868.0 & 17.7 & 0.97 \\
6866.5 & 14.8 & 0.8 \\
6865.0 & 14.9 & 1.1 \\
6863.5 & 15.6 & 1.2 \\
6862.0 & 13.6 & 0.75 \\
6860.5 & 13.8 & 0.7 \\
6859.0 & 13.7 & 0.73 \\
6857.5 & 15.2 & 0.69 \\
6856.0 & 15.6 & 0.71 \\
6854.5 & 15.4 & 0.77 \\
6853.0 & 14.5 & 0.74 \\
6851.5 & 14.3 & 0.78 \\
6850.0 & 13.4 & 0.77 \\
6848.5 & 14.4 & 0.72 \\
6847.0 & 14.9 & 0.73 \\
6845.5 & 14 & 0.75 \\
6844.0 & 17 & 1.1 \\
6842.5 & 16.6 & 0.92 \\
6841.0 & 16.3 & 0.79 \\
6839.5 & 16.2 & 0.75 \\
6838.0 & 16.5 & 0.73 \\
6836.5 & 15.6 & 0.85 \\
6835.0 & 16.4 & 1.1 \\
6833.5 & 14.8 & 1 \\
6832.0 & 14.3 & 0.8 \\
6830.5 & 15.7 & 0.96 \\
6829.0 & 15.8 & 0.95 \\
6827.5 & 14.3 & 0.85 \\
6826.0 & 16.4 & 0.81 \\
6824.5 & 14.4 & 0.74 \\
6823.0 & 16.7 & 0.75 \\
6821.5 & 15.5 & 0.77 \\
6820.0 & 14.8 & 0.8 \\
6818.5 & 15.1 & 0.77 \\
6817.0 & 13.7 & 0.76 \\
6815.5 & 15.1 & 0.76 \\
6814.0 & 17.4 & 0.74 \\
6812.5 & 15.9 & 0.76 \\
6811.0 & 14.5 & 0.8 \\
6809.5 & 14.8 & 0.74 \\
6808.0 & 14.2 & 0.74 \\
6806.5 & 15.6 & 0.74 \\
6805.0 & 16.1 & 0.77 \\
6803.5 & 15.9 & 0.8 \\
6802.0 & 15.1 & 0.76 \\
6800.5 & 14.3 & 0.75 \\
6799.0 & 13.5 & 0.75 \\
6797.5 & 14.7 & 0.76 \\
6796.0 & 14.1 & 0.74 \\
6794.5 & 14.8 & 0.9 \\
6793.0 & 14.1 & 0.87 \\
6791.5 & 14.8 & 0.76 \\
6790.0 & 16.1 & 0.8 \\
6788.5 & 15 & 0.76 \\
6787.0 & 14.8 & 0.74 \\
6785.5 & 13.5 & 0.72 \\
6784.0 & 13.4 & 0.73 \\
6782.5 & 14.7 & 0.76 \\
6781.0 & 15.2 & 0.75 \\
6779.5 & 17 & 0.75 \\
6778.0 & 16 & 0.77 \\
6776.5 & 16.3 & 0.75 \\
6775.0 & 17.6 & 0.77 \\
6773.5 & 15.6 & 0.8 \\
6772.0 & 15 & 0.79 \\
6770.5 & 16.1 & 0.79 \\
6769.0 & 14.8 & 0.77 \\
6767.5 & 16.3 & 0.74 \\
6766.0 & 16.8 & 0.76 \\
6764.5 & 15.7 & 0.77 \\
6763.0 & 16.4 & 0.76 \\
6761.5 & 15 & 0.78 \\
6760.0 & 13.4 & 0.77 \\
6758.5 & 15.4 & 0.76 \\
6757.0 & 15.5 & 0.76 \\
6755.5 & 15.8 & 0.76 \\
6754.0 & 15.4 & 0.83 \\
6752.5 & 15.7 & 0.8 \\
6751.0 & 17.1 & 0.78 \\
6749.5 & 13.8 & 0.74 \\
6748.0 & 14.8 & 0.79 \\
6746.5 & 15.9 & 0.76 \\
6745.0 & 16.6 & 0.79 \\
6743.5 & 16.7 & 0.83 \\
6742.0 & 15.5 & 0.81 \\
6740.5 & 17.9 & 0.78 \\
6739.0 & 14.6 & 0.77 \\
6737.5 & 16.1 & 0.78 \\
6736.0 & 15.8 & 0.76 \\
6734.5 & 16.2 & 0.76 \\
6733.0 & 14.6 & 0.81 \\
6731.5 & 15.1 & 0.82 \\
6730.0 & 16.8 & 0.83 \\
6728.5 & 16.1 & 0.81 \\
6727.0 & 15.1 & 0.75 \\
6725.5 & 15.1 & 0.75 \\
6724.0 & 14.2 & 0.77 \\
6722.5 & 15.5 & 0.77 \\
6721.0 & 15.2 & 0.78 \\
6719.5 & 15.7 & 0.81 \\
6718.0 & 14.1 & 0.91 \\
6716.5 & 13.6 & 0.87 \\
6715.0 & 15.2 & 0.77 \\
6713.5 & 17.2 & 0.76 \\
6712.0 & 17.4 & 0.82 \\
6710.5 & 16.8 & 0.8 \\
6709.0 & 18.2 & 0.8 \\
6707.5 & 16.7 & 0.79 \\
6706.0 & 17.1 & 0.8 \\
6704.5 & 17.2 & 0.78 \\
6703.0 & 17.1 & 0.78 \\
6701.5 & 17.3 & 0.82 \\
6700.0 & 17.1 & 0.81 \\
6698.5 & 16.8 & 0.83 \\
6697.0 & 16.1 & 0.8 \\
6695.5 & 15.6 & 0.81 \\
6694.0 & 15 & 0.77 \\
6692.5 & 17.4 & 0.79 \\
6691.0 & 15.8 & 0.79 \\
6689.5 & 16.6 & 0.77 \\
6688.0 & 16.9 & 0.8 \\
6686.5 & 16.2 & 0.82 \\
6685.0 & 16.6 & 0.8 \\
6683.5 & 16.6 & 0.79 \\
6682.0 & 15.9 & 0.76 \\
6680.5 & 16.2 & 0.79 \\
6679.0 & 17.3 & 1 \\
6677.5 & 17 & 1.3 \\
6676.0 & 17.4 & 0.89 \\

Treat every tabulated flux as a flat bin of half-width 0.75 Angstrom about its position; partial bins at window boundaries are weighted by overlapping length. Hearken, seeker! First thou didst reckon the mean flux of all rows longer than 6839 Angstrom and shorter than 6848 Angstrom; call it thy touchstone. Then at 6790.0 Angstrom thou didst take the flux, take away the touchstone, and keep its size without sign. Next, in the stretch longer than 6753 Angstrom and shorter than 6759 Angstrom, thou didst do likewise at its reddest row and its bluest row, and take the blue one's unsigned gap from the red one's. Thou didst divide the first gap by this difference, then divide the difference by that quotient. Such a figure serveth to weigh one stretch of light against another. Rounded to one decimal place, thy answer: 0.0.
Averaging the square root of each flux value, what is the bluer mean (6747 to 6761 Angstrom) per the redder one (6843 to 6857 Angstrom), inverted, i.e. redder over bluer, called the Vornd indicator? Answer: 0.99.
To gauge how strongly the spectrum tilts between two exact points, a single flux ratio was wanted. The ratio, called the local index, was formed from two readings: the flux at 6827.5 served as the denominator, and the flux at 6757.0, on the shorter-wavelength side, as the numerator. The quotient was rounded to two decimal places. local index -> 1.08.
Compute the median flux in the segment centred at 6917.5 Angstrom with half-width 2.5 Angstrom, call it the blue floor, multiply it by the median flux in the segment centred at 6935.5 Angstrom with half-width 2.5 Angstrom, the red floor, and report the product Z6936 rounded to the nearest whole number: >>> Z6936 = 313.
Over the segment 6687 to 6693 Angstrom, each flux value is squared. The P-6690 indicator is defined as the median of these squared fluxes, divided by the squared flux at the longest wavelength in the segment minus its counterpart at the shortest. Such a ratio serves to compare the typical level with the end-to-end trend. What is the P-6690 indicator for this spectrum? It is 16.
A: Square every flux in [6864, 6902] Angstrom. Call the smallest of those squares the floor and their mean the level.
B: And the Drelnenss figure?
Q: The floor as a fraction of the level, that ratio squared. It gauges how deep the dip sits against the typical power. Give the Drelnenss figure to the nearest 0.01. 0.59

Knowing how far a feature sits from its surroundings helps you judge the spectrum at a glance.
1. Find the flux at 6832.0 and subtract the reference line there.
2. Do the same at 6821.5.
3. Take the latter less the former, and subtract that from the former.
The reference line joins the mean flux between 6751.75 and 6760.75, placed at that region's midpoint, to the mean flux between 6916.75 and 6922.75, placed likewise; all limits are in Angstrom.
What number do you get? -2.7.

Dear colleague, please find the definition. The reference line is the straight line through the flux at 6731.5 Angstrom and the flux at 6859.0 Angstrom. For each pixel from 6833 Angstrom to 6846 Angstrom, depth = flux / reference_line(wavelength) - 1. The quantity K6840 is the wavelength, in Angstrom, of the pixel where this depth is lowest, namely 6845.5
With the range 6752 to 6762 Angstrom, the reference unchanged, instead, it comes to 6760.0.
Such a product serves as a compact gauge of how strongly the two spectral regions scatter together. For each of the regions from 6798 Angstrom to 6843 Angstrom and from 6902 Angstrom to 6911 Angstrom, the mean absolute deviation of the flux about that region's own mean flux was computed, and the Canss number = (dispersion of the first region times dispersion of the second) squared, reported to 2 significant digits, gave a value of 0.72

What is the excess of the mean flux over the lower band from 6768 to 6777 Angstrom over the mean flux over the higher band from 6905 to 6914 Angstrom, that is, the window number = -1.3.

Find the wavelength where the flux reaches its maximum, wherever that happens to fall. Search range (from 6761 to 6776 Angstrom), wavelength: 6775.0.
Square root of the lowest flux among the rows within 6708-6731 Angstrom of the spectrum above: 3.69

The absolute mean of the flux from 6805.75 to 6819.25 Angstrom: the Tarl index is 15.1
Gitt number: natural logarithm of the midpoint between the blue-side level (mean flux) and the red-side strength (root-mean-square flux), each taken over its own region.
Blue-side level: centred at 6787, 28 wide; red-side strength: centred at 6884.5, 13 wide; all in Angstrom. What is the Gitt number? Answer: 2.723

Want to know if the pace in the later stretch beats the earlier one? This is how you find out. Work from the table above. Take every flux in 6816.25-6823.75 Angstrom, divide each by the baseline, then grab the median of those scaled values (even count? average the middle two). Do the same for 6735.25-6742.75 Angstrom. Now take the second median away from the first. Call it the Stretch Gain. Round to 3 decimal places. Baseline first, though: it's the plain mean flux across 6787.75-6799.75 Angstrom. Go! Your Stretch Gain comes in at -0.048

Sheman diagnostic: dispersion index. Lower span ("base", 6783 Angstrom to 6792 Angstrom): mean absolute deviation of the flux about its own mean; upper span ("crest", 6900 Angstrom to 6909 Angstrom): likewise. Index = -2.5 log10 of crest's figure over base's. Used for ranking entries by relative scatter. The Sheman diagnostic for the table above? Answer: -0.6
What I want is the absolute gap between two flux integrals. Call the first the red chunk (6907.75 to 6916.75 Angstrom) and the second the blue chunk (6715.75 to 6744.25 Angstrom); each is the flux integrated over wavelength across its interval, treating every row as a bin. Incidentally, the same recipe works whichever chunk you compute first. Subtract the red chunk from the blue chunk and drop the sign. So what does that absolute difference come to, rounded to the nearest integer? 283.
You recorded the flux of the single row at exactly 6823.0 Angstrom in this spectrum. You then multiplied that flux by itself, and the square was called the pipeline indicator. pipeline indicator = 279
